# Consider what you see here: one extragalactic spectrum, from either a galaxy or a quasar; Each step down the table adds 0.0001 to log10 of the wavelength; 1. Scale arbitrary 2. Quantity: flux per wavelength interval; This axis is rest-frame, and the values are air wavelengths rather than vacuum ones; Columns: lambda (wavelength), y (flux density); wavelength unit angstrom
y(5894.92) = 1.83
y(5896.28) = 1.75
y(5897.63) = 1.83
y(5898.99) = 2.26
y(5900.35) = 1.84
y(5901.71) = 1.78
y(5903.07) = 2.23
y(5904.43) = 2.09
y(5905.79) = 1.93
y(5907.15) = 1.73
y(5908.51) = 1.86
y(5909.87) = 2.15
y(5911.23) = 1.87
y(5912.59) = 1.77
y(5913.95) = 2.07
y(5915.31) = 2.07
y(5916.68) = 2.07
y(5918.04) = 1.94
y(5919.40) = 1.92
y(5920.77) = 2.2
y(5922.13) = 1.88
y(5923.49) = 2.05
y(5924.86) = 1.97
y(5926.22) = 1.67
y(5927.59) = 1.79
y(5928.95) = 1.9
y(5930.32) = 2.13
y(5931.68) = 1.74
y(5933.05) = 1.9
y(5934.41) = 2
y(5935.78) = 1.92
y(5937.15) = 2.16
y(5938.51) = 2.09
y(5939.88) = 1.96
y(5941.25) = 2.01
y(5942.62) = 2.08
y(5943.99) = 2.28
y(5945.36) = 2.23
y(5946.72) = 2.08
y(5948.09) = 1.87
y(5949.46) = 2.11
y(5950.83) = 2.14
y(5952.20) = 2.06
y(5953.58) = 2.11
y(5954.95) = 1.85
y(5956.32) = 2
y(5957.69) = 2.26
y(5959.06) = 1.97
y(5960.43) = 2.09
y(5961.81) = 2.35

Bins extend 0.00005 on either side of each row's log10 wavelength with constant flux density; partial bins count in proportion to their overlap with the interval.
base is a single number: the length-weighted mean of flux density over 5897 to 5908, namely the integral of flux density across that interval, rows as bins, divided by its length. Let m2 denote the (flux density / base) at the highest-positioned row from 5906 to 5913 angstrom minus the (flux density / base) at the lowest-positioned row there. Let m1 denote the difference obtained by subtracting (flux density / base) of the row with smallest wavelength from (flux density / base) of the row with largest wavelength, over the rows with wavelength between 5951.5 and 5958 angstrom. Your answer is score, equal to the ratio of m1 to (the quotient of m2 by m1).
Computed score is 0.5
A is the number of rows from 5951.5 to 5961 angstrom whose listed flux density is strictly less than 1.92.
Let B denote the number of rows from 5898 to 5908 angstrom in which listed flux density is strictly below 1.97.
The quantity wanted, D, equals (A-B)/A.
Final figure -3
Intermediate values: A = 1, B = 4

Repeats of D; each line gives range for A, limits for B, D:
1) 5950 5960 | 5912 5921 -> -2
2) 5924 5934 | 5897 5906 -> 0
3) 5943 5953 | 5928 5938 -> -3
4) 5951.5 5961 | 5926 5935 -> -4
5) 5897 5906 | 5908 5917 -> 0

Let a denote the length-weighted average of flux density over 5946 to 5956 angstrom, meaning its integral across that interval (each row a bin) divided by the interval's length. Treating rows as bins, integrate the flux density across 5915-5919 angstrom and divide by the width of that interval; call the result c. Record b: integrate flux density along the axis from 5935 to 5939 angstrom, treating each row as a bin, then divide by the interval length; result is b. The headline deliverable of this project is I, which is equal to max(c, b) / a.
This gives 1.01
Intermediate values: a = 2.03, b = 2.05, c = 2.01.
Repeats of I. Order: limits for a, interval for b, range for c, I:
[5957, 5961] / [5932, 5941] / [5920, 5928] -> 0.95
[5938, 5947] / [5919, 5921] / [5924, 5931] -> 0.97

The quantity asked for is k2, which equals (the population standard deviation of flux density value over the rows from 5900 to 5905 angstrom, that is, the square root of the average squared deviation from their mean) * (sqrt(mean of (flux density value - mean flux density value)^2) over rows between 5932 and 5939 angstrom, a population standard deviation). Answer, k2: 0.018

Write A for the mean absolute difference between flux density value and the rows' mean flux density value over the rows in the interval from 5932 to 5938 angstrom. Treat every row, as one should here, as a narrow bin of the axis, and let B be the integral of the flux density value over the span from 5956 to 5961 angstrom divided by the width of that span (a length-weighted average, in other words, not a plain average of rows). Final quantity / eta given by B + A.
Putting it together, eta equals 2.17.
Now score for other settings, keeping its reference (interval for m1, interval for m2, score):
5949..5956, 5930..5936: -0.2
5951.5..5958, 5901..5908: -0.4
